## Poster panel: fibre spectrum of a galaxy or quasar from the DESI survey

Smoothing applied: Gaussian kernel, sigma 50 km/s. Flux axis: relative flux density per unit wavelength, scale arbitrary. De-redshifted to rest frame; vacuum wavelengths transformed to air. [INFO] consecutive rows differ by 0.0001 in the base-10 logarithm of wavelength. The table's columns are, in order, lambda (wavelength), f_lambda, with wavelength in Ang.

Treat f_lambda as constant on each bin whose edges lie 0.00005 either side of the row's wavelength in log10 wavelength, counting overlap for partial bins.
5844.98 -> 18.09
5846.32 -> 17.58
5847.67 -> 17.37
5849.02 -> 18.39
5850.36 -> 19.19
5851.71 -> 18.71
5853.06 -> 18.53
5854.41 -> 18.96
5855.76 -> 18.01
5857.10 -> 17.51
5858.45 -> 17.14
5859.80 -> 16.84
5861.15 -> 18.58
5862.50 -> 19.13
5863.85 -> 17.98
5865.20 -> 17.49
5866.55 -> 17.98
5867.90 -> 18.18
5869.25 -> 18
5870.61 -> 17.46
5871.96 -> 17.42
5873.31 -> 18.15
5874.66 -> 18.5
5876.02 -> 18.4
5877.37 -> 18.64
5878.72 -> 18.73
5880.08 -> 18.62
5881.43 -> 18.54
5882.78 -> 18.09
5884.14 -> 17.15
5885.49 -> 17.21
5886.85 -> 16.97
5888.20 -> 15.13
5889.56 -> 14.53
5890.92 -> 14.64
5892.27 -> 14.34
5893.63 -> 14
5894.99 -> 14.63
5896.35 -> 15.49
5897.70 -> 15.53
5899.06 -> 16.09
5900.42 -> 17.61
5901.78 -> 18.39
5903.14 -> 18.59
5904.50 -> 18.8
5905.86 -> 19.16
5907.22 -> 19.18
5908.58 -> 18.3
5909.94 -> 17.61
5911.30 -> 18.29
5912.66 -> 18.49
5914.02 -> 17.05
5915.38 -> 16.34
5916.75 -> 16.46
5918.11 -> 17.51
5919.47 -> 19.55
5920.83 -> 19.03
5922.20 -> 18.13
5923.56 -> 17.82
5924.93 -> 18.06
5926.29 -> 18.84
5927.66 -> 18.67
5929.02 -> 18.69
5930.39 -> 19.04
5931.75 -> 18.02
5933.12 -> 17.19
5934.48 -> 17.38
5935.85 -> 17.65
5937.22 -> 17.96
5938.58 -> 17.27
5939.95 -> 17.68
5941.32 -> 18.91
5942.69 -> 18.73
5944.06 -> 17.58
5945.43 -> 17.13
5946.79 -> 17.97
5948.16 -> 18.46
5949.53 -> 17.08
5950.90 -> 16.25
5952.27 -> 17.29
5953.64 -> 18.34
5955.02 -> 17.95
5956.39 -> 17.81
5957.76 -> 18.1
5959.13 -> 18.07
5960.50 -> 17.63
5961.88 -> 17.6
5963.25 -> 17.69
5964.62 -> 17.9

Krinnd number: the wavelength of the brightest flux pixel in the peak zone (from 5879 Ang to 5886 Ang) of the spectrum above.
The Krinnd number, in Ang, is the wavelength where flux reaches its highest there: 5880.08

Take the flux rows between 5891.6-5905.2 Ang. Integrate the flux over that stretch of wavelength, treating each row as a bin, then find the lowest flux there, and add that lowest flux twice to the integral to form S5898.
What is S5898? 250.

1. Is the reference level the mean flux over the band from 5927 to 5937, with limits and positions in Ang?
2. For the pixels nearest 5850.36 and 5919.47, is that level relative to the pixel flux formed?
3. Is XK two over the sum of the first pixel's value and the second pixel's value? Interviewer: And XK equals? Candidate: 1.071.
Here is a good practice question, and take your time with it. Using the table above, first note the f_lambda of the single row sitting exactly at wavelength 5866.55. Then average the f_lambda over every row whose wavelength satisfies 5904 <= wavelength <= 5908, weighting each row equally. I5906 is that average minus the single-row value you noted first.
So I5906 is 1.1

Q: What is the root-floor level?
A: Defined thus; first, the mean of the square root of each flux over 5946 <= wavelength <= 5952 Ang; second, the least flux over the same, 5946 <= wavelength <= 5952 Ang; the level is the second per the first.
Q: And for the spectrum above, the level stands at 3.89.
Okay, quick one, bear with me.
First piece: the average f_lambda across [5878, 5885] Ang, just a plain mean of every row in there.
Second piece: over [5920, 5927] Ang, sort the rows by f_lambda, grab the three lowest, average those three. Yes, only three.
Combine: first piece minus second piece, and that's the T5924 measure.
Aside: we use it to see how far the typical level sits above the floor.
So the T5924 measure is 0.2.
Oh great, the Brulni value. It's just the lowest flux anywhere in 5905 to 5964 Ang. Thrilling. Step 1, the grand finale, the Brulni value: 16.25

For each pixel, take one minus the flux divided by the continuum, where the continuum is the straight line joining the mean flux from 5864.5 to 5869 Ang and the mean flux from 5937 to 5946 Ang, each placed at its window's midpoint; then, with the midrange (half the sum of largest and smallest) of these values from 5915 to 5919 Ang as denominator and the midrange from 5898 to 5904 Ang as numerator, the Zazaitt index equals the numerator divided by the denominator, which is 0.6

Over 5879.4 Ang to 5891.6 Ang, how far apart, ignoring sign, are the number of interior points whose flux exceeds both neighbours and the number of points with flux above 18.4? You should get 1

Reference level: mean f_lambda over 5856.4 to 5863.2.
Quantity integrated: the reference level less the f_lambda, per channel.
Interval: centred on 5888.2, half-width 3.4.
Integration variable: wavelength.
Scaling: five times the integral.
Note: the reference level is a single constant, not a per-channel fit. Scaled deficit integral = 73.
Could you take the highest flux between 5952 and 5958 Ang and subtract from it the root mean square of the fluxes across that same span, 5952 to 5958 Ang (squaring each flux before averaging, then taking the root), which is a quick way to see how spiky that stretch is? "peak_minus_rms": 0.4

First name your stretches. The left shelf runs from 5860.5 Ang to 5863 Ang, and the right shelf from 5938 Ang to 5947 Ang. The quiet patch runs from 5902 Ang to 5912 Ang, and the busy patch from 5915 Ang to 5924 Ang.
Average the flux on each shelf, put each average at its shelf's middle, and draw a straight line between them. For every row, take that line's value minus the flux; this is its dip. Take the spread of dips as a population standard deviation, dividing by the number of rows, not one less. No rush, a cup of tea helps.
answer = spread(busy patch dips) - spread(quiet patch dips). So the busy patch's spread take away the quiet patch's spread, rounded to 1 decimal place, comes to 0.6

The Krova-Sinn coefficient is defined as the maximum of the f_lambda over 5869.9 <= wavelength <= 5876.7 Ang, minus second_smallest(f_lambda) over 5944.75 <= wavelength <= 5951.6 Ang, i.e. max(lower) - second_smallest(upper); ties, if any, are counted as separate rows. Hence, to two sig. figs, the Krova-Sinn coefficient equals 1.4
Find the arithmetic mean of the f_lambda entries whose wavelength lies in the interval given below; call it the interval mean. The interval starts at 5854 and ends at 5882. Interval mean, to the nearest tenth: 18.1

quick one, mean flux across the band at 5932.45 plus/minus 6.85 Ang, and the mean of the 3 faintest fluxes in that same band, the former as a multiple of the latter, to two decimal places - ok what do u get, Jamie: 1.05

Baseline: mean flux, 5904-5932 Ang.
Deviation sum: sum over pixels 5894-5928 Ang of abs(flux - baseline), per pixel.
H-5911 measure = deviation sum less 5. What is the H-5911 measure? 20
